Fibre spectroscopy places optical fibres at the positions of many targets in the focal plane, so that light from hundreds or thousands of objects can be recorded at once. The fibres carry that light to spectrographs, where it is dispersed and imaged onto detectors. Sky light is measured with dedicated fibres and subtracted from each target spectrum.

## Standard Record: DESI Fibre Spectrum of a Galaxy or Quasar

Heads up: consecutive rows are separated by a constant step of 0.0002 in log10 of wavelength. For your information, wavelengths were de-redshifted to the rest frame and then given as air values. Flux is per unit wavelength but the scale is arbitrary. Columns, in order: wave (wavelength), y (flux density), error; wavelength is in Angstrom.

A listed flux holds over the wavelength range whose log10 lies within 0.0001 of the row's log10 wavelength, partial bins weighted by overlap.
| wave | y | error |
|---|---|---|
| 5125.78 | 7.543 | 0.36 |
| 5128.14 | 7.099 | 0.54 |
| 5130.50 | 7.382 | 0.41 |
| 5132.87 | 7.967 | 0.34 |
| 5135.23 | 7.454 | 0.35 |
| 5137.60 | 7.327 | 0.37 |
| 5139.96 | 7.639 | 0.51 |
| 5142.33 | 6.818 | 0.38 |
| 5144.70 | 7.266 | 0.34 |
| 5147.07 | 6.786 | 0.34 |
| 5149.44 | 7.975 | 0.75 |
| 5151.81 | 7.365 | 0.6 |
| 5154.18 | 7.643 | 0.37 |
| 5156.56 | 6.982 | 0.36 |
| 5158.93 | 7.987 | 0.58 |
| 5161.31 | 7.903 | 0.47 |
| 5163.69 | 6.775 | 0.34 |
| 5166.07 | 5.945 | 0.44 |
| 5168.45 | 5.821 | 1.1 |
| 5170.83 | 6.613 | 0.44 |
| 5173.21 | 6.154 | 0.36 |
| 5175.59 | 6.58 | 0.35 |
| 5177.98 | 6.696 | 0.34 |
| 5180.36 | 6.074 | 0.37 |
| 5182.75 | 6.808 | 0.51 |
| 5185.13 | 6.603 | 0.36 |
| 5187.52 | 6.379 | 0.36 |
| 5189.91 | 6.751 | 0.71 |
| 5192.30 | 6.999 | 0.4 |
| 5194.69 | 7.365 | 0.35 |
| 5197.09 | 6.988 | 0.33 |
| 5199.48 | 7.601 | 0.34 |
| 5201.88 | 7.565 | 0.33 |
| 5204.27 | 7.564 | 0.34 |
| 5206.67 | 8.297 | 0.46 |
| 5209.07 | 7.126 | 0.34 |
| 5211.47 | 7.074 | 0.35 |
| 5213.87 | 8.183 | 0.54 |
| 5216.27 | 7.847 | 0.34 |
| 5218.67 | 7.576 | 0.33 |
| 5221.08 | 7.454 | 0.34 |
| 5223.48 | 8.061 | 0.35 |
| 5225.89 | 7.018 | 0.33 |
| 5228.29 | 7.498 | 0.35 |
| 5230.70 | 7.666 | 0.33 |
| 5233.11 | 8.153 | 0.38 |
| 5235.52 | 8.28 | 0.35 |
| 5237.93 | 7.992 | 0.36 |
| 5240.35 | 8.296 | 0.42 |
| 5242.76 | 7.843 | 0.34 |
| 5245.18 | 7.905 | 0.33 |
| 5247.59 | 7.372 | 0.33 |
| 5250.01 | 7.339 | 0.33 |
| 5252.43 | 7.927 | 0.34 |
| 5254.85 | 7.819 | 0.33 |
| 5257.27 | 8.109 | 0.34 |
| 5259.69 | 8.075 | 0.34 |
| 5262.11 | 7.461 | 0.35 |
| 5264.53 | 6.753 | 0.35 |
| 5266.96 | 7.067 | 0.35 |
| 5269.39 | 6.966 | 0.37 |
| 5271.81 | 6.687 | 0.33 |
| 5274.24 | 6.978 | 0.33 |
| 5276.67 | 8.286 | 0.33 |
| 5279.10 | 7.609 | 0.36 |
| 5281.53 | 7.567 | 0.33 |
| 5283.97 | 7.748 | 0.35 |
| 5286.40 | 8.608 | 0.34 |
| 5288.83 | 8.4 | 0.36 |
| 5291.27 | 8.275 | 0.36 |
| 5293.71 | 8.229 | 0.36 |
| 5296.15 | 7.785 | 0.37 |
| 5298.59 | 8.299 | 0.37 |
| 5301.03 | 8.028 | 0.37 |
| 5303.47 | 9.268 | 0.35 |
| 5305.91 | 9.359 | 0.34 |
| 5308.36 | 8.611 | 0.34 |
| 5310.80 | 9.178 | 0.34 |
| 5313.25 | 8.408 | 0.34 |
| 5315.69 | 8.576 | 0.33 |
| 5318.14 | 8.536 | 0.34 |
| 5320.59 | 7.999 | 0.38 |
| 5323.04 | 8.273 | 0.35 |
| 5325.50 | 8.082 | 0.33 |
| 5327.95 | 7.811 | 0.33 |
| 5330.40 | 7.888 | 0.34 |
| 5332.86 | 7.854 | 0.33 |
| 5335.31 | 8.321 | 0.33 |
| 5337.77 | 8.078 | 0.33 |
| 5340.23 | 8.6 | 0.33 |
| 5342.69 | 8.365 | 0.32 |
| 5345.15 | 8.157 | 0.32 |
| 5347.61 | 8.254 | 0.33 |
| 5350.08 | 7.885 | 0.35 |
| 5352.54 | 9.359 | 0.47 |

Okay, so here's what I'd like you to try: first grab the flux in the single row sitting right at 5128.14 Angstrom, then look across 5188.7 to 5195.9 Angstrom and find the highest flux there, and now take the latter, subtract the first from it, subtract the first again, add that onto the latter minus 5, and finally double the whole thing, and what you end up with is -8.9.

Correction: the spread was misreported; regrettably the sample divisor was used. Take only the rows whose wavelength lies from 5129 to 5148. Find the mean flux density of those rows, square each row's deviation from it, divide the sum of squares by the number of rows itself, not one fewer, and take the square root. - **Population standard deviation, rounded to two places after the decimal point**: 0.37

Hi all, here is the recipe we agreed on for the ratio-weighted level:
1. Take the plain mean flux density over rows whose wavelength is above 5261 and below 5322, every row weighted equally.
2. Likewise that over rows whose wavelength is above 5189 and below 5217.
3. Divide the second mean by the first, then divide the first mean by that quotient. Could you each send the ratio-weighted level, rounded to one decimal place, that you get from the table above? 8.7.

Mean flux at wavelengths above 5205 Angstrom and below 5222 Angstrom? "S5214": 7.65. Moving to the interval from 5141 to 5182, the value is 6.90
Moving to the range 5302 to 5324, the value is 8.69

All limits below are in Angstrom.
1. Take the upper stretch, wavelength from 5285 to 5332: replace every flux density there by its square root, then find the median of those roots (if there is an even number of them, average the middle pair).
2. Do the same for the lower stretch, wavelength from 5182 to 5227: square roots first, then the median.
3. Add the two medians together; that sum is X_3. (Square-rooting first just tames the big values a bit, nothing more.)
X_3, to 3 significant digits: 5.59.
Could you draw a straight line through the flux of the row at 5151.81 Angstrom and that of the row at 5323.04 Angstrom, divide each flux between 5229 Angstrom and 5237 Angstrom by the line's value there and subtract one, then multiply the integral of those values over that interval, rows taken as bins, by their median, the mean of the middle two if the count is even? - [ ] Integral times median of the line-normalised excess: 0.010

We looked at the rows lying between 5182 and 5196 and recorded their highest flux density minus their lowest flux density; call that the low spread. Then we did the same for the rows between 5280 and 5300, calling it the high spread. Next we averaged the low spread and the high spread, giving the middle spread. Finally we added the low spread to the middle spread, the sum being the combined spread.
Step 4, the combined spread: 2.0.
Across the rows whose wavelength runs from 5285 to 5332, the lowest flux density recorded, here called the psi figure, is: 7.785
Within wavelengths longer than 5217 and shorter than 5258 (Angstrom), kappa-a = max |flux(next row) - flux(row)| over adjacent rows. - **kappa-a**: 1.04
